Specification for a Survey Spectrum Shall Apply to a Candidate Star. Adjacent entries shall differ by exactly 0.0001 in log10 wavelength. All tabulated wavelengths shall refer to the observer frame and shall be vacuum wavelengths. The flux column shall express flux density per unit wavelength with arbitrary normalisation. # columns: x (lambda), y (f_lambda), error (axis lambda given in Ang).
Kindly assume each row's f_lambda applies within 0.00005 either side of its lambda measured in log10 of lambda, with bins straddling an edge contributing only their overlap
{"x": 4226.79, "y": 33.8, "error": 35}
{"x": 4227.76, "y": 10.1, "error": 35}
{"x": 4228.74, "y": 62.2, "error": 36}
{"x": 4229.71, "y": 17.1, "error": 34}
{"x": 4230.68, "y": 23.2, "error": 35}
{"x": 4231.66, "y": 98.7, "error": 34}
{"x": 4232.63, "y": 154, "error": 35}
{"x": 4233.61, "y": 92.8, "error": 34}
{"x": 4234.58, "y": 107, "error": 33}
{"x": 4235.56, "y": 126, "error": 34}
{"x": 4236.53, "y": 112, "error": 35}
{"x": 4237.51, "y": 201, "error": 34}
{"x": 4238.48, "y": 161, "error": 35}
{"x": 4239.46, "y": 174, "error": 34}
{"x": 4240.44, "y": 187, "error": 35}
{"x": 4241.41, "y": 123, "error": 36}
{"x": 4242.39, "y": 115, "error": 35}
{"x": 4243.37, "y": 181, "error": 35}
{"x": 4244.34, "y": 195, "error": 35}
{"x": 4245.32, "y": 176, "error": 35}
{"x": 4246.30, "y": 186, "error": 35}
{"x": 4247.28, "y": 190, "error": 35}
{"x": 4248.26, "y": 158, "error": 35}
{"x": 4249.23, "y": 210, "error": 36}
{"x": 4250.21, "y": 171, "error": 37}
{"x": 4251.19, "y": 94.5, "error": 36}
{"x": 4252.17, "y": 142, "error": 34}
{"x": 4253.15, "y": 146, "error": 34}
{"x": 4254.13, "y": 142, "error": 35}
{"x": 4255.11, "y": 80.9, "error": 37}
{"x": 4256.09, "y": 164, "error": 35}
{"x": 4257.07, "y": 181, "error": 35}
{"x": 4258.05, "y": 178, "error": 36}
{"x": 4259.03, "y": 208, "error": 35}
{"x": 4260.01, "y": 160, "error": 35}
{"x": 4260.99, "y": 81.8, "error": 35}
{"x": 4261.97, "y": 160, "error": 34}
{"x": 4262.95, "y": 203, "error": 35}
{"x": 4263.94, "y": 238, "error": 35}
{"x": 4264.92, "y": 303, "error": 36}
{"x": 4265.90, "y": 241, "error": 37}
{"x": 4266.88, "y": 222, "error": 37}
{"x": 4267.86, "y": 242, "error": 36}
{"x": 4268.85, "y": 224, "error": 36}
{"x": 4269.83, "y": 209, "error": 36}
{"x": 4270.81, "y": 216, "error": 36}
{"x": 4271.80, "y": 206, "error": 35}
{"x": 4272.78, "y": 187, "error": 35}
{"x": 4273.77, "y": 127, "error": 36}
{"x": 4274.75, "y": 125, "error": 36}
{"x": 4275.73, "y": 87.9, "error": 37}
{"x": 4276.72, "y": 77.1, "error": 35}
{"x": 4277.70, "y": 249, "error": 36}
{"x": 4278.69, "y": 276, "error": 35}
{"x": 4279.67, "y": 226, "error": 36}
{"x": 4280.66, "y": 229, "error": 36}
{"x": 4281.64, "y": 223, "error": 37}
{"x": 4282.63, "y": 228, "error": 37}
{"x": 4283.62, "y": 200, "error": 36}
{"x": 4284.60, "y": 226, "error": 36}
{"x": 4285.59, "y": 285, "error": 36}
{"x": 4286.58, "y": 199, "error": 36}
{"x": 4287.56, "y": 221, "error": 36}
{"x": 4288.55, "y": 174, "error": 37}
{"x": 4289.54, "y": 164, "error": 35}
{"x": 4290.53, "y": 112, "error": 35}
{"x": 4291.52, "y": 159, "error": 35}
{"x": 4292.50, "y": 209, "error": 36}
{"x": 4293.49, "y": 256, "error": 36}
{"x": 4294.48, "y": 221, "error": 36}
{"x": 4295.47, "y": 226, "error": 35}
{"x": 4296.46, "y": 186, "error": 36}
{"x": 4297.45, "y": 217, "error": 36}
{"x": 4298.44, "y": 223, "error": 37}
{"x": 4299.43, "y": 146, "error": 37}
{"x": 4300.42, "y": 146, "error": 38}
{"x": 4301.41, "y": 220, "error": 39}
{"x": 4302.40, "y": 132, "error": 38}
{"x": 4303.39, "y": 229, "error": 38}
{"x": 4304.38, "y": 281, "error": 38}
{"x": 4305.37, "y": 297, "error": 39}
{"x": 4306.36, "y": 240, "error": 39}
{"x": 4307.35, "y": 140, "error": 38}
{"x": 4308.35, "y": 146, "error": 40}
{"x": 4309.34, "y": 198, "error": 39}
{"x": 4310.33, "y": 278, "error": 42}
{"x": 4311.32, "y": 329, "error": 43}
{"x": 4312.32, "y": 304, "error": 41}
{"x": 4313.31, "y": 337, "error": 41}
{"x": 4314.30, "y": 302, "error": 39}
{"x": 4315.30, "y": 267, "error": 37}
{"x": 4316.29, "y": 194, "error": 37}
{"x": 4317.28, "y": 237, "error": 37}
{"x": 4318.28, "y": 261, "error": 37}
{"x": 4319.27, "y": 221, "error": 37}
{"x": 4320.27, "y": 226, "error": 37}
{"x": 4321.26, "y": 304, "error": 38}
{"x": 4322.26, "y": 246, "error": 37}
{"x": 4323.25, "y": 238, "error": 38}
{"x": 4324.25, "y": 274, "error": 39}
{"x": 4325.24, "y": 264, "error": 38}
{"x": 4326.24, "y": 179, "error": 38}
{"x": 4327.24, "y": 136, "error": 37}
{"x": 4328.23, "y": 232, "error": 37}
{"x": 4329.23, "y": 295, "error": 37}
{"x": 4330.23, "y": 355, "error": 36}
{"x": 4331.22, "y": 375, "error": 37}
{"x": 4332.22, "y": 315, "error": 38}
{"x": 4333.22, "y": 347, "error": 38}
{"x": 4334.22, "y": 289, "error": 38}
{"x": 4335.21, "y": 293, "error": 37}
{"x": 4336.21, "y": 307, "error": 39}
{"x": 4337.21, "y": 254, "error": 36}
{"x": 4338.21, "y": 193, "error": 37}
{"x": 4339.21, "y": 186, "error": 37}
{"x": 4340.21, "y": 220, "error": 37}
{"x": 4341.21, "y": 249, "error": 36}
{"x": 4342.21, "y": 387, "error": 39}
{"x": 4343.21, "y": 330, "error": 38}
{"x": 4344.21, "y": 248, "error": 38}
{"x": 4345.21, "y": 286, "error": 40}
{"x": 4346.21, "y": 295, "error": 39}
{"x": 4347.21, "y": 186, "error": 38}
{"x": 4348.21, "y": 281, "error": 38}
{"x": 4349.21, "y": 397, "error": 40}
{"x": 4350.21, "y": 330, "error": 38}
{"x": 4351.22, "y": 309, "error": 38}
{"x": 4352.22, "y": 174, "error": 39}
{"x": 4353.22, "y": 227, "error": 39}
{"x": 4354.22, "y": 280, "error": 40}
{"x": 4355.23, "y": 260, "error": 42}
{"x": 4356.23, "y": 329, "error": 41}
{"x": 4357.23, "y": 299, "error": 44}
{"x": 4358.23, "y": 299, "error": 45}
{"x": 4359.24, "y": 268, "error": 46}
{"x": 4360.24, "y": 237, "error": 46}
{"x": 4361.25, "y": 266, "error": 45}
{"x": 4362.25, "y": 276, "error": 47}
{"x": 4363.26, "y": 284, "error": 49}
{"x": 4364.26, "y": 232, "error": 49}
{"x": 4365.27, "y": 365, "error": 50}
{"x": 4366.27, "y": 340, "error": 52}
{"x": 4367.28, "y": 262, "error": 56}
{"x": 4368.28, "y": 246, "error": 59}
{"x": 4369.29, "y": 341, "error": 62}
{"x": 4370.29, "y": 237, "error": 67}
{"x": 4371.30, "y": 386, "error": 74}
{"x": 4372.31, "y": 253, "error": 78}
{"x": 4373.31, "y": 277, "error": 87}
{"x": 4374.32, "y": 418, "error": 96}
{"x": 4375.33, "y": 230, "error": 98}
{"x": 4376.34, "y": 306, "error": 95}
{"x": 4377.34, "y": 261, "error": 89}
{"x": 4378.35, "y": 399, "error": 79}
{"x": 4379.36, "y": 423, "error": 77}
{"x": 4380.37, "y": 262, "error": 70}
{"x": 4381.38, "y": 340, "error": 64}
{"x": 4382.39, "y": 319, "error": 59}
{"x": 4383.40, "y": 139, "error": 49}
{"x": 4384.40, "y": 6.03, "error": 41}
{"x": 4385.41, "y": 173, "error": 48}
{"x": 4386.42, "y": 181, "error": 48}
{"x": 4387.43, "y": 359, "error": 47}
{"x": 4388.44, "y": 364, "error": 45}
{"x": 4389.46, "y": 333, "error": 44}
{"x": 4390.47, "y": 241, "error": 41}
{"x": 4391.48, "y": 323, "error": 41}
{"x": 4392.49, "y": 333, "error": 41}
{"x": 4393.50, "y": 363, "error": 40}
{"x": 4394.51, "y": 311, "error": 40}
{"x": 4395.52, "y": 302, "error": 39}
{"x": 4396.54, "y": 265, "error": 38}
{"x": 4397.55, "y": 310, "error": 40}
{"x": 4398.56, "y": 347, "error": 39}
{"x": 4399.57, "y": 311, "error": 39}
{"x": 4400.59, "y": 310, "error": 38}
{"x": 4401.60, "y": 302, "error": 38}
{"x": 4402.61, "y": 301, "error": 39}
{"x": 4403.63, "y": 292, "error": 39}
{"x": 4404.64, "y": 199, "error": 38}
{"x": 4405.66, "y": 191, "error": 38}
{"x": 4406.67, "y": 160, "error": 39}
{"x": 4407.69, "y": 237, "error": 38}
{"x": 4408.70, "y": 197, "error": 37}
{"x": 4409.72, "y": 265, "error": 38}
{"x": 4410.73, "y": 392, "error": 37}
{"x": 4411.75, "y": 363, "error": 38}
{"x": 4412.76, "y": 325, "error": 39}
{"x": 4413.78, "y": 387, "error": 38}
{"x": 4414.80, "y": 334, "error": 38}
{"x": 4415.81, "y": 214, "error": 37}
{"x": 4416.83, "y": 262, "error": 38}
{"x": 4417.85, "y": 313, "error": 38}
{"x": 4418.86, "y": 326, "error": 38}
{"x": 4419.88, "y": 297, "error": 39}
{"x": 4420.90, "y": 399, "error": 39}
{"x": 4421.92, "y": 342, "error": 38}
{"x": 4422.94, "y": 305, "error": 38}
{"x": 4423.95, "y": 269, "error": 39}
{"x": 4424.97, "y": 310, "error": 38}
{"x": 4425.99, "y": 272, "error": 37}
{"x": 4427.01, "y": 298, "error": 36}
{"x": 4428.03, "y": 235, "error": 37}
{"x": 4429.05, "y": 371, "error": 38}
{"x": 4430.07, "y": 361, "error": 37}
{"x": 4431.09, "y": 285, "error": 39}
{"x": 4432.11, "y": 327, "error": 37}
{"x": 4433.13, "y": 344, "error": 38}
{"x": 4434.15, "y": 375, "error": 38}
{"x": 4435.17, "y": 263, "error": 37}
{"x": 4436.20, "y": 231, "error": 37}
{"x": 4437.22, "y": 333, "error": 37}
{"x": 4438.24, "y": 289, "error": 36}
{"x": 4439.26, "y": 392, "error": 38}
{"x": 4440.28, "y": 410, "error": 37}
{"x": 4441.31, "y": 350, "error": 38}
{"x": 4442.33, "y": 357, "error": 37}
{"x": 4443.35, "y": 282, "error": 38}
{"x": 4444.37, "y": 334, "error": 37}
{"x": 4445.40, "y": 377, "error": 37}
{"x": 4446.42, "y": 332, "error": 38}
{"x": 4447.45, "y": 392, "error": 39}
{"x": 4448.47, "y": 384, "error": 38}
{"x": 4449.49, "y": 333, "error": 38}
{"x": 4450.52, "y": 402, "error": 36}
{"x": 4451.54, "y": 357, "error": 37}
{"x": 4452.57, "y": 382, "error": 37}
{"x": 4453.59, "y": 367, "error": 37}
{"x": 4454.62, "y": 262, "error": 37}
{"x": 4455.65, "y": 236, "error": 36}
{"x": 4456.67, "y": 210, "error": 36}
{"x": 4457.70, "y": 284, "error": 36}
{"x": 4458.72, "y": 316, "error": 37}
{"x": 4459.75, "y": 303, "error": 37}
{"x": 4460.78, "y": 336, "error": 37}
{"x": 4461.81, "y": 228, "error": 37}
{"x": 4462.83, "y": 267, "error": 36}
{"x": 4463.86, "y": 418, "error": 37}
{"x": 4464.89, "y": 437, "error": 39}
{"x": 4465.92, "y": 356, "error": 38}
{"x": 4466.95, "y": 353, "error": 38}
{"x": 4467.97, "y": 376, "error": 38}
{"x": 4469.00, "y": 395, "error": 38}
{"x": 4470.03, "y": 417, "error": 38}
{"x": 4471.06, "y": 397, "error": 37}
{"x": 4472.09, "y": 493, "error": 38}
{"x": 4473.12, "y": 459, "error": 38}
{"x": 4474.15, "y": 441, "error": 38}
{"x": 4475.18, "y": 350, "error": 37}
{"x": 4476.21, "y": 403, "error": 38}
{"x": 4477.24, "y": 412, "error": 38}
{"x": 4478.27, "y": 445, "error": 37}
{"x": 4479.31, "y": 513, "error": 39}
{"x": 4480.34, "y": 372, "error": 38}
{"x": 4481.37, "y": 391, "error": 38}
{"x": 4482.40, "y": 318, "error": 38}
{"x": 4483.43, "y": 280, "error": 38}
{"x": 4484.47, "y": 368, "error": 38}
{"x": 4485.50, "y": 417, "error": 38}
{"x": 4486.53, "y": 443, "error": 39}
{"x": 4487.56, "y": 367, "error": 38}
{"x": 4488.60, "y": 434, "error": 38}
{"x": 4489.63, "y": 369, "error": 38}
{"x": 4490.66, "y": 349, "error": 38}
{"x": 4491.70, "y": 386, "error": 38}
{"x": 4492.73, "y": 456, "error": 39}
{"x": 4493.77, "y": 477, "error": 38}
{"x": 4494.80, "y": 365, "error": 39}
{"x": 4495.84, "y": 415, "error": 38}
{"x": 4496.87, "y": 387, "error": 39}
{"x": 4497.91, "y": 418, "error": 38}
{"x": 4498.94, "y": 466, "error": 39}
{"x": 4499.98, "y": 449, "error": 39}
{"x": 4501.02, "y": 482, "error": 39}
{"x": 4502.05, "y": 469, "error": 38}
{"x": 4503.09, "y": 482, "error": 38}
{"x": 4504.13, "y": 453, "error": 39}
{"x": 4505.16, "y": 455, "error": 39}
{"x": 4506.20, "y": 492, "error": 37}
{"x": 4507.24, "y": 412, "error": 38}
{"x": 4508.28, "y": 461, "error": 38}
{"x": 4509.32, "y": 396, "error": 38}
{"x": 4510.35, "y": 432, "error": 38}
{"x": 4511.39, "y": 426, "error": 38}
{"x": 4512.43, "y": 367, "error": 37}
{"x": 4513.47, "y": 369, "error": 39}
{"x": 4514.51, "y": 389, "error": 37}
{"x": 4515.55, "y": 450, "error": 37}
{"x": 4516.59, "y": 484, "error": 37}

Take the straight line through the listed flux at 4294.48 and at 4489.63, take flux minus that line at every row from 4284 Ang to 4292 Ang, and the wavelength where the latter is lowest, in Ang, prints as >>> 4290.53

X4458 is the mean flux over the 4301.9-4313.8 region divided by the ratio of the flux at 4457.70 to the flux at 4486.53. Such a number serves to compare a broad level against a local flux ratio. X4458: 378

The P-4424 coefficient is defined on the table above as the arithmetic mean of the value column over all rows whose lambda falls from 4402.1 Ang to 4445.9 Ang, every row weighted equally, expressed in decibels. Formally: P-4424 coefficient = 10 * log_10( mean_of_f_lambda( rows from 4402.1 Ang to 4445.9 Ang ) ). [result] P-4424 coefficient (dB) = 24.9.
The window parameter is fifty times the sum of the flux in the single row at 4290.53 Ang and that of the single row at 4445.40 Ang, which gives 24450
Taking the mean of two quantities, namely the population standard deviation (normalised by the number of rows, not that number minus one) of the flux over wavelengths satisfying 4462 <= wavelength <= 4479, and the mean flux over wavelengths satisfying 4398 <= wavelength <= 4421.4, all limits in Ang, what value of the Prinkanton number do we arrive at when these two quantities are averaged 172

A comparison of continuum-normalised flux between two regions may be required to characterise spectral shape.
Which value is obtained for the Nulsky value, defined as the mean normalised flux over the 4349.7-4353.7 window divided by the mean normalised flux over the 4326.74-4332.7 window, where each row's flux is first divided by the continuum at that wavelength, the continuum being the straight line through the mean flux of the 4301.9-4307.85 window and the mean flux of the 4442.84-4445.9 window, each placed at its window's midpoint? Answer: 0.85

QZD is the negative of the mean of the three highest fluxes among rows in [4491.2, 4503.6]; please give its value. -480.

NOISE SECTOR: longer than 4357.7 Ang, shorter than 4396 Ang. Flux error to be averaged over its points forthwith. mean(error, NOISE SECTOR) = 58.0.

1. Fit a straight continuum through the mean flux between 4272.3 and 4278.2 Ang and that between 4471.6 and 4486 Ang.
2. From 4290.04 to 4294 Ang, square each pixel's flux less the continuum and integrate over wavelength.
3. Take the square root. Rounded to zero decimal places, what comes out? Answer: 112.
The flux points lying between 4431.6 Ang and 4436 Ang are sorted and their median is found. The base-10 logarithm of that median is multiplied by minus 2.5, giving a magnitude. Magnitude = -6.3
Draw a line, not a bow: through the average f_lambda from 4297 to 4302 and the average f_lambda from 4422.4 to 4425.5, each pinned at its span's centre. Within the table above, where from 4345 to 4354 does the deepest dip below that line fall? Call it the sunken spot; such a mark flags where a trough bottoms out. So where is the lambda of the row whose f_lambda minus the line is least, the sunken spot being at 4352.22 Ang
